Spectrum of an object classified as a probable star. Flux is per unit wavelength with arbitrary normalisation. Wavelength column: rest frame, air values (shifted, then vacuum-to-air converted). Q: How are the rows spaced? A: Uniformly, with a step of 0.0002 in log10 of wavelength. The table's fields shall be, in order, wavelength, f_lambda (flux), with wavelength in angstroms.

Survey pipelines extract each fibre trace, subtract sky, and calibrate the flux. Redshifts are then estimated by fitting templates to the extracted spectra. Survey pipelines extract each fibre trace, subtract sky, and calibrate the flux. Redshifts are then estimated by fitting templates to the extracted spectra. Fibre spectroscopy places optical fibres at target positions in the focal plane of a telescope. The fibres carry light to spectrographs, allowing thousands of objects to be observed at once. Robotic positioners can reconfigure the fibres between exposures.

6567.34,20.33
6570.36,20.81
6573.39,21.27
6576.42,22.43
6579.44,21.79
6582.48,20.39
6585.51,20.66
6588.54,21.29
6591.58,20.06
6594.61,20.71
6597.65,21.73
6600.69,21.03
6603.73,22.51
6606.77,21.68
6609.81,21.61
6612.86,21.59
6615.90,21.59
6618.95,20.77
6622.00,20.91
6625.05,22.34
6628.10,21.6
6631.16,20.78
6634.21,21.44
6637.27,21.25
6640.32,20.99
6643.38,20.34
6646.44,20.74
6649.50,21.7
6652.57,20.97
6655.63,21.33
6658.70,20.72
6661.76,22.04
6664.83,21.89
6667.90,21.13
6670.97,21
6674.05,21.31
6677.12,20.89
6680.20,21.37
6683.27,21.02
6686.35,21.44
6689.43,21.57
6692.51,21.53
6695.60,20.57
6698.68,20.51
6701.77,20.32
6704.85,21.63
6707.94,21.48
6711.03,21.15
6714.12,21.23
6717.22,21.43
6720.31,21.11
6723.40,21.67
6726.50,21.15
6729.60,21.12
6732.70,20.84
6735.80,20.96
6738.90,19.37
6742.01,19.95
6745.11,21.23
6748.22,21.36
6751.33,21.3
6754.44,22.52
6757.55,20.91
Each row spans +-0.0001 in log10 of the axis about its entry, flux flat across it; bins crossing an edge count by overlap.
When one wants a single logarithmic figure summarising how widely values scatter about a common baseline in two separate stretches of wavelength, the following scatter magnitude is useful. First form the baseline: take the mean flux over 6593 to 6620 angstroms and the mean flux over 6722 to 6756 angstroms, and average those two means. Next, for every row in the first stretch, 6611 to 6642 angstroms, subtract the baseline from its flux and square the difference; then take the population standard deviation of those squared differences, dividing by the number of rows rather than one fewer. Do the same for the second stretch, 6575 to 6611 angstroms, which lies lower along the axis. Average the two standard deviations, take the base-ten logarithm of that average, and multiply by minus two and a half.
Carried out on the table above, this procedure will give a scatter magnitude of 0.89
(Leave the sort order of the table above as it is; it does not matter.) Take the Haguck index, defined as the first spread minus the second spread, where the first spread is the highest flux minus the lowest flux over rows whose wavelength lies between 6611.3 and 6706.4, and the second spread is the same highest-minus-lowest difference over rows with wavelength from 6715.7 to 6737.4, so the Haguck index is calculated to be 1.2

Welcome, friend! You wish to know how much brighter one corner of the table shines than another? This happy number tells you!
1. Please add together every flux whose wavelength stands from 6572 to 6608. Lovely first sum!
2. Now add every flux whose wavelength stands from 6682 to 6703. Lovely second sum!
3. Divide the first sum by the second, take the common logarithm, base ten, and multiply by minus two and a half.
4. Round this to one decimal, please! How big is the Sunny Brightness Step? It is -0.6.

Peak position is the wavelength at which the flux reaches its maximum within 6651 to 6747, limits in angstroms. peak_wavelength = 6661.76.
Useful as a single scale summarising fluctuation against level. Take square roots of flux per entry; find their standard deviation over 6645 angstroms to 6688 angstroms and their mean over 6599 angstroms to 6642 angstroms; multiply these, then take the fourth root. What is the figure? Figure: 0.67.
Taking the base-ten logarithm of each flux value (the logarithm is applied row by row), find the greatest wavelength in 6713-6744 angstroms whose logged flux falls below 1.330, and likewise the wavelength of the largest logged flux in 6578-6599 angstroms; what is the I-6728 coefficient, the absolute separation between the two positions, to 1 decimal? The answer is 162.6 angstroms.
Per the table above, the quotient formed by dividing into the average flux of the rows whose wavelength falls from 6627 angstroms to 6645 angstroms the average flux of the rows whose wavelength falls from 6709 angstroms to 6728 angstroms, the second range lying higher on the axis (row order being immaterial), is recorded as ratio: 0.99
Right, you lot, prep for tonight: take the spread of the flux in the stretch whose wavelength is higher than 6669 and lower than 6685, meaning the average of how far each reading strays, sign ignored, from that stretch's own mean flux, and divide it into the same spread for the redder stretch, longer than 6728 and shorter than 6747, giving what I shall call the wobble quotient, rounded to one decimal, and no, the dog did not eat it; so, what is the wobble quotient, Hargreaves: 3.4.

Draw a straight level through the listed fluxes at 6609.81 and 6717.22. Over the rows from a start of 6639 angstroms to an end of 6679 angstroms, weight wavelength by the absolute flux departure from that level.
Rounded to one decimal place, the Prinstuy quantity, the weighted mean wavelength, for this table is 6656.3 angstroms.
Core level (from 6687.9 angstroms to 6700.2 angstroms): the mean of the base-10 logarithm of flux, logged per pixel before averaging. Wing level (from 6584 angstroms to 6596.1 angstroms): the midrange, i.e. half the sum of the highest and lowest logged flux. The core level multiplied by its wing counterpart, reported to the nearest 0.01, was 1.74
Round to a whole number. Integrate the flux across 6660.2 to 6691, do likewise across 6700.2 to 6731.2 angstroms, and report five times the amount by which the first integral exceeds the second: 1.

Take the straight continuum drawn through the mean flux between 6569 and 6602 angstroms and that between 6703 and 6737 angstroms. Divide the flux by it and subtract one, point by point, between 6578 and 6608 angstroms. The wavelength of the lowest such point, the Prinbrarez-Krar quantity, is 6591.58 angstroms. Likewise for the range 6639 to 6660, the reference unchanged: 6643.38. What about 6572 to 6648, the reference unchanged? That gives 6591.58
